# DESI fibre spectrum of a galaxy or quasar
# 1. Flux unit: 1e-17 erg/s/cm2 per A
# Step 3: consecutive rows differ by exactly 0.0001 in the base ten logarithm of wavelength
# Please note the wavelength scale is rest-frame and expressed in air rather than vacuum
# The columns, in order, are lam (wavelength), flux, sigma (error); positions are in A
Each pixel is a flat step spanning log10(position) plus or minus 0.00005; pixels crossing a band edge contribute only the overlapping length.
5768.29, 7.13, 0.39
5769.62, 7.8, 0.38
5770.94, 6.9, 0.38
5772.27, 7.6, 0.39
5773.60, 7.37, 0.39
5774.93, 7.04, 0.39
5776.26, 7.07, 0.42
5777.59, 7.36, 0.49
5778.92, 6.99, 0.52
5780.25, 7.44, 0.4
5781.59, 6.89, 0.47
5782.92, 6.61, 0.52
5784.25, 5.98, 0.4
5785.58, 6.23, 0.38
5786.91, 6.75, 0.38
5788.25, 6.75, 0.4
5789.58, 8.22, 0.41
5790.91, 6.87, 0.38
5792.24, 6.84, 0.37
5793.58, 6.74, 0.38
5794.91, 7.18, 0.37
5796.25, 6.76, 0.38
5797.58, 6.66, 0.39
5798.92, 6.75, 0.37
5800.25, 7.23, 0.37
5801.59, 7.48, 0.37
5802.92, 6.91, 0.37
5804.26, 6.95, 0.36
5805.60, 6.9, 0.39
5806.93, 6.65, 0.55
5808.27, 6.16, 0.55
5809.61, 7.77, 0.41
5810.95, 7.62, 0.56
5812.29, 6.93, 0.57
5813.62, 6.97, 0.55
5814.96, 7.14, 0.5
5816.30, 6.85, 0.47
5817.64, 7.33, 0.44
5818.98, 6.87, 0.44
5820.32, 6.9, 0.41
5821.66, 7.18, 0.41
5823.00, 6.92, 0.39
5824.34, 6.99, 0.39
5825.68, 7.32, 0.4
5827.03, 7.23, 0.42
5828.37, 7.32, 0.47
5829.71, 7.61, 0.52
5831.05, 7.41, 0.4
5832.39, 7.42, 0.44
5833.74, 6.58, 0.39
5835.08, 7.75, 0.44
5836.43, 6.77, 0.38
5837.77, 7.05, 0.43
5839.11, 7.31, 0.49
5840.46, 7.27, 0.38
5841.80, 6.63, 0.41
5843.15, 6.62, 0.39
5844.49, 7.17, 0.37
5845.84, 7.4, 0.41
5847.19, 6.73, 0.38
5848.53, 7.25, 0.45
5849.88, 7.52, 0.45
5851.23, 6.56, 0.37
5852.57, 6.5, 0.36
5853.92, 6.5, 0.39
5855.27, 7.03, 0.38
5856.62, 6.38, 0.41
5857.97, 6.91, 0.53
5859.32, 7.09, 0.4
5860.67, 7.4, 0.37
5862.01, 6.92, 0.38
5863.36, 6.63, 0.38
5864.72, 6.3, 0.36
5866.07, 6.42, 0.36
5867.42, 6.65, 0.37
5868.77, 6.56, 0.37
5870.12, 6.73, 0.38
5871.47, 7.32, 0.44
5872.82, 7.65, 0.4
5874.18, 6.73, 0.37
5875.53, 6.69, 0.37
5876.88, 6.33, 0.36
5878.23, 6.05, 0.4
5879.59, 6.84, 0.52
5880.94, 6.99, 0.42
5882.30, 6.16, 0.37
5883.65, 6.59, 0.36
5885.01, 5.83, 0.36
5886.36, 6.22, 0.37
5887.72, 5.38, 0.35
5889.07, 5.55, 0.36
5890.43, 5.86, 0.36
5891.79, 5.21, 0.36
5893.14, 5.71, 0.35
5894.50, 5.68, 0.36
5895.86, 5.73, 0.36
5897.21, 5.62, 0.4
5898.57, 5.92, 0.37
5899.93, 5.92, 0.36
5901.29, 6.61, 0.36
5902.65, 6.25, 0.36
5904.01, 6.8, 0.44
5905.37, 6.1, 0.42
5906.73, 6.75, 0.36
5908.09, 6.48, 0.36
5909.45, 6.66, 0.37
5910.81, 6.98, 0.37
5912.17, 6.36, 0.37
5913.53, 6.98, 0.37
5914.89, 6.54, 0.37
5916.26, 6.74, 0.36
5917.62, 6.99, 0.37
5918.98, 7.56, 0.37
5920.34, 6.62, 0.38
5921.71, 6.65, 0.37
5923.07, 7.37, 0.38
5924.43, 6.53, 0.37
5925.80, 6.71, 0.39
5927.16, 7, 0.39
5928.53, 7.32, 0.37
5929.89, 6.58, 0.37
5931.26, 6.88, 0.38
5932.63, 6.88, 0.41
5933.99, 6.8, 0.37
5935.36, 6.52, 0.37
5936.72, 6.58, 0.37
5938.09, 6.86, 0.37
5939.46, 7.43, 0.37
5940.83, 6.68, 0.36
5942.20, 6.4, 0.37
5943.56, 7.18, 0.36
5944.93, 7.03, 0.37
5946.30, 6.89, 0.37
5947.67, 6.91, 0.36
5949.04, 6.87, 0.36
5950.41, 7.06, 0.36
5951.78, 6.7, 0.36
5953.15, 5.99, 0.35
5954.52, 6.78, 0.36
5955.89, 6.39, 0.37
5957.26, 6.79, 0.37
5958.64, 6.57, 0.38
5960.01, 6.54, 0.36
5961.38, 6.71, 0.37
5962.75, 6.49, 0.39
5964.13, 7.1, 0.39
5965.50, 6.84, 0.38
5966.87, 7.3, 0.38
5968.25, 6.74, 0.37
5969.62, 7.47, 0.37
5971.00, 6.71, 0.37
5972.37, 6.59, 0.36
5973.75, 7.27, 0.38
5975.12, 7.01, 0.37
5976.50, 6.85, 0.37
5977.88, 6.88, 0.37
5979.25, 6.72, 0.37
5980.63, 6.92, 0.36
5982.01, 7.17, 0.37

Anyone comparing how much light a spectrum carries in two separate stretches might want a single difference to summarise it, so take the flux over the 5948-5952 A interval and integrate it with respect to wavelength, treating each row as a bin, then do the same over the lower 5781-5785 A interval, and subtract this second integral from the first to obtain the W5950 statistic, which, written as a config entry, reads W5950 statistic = 2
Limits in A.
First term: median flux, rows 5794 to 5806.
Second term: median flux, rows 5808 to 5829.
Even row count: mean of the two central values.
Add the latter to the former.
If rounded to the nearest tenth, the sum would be 14.0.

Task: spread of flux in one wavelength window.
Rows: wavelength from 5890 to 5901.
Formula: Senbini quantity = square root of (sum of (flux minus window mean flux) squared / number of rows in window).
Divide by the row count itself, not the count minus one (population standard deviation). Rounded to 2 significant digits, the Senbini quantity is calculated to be 0.22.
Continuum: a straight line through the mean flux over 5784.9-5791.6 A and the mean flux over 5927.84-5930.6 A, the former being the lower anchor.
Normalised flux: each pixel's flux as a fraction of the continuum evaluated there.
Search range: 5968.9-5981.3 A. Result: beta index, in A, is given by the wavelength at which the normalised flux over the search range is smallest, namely 5972.37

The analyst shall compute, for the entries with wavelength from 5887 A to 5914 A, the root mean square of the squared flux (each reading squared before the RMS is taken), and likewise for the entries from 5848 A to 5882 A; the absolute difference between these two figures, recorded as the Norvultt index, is 8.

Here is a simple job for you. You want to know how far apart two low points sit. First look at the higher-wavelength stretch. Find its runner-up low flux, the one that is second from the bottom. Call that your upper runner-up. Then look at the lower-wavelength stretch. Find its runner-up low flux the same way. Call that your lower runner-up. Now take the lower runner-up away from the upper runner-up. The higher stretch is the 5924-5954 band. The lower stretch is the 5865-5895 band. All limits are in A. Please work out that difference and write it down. 1.0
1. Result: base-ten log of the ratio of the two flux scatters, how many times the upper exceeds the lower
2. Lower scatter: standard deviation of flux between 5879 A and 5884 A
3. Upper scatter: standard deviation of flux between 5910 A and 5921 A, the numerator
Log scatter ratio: 0.0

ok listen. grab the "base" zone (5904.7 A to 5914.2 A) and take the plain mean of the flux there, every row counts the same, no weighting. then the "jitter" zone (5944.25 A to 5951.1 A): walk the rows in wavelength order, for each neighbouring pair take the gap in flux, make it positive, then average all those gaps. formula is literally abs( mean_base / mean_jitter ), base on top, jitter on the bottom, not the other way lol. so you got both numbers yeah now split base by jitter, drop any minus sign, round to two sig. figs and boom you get 68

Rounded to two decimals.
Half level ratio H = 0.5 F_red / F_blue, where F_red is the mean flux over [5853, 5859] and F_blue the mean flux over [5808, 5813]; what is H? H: 0.47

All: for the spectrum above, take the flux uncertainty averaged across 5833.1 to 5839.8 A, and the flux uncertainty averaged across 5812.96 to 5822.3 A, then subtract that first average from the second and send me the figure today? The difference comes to 0.034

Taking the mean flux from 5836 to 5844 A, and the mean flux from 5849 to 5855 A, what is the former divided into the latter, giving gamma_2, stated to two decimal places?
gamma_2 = 0.98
